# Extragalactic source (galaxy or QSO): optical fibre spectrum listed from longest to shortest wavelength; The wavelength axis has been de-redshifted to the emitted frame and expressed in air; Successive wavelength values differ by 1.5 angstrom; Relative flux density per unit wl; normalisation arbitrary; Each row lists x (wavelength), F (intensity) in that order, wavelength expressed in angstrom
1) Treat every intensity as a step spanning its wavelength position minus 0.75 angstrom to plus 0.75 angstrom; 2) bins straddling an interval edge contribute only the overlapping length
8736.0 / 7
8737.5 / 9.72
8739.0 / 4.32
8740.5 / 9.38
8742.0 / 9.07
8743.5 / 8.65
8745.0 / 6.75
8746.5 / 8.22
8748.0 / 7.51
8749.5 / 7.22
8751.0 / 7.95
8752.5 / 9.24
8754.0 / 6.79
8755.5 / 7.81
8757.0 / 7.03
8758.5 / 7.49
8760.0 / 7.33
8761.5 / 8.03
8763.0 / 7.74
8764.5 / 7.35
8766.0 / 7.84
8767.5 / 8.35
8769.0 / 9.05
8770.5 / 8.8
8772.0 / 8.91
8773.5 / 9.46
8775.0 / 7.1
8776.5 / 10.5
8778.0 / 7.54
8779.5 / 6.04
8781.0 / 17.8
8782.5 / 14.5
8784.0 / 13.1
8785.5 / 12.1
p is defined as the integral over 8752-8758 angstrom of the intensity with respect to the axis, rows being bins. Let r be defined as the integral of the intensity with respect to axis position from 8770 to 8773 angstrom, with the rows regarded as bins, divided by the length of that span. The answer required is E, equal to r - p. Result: -37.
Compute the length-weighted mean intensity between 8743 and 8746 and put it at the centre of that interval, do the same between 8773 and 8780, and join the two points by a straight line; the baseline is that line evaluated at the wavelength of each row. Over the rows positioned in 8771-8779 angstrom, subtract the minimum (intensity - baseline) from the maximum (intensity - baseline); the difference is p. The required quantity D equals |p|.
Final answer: 3.4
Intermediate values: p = 3.4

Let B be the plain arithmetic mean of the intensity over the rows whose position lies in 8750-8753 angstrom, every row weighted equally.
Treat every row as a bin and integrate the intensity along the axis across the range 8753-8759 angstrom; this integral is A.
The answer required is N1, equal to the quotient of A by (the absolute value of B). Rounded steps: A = 44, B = 8.6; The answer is 5.1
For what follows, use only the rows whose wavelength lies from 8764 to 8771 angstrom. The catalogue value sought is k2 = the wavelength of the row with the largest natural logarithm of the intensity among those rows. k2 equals 8769.0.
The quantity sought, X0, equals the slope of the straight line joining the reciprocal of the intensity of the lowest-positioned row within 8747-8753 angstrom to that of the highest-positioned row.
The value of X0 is -0.006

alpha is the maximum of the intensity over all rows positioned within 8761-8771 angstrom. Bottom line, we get 9.05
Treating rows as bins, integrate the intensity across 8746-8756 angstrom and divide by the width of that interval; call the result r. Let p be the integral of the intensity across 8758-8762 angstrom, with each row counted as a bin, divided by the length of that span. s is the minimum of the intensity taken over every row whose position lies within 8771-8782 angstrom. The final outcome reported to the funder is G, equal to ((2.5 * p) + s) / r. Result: 3.21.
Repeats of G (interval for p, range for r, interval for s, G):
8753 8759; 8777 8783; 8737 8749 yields 2.01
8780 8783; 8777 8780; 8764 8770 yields 6.42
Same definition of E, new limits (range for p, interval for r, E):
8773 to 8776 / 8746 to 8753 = -17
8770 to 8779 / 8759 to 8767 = -70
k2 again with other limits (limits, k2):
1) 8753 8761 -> 8755.5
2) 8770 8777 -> 8776.5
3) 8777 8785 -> 8781.0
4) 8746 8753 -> 8752.5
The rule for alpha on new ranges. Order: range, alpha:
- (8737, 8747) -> 9.72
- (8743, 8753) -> 9.24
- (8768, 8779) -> 10.5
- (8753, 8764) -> 8.03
